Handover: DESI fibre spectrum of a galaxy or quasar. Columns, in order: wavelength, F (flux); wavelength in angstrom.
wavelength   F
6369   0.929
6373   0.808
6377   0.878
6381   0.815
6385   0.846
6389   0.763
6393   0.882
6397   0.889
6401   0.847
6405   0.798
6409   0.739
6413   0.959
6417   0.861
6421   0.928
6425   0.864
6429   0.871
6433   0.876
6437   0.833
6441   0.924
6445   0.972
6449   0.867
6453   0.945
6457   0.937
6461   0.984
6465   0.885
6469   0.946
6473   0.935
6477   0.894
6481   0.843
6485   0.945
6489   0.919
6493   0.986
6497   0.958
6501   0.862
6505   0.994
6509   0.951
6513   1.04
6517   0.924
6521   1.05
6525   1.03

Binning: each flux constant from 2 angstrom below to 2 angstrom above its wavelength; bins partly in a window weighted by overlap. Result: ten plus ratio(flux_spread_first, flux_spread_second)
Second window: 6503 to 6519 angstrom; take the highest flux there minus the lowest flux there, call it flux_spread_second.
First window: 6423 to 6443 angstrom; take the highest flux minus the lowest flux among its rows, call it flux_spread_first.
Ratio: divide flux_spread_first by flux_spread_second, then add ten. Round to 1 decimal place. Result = 10.8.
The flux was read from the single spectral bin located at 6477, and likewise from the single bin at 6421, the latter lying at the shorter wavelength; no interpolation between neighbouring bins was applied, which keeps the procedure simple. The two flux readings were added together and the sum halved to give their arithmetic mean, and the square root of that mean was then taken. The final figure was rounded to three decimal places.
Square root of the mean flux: 0.954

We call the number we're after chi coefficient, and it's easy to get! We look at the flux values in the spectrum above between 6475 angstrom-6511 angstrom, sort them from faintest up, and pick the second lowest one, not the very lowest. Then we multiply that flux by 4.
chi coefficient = 3.45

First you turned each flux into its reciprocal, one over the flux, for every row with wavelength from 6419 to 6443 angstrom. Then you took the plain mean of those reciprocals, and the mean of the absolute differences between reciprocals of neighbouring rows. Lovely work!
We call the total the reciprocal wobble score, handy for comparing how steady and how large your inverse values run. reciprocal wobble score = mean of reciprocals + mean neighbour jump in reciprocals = 1.19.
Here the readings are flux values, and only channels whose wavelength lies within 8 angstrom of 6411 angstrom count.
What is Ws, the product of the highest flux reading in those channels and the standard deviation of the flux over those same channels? 0.078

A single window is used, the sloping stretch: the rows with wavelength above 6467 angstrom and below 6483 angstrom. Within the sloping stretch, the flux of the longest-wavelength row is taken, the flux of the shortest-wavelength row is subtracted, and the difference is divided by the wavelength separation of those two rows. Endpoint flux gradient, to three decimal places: -0.009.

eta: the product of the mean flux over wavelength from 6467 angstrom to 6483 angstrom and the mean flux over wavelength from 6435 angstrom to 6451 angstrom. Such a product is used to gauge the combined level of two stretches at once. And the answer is 0.813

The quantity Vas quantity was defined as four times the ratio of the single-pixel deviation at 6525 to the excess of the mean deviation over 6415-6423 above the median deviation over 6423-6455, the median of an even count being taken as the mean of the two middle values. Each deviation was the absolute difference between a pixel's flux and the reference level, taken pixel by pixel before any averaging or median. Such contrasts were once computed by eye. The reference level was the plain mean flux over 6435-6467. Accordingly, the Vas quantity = -28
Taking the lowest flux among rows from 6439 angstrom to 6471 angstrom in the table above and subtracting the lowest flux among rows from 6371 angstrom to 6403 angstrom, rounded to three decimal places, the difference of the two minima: 0.104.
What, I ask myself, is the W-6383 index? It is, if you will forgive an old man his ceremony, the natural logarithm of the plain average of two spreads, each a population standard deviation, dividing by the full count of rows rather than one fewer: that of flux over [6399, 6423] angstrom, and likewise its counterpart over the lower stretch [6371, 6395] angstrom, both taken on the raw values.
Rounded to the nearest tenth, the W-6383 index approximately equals -2.8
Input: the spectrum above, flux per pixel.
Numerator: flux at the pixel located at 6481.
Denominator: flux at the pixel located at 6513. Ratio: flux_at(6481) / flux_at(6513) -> 0.811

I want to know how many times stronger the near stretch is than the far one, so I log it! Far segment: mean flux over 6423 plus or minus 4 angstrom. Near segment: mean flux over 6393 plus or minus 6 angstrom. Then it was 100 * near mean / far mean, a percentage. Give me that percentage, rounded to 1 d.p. 94.3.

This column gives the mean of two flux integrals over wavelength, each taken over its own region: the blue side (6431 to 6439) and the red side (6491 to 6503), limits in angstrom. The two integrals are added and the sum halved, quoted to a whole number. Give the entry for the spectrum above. 9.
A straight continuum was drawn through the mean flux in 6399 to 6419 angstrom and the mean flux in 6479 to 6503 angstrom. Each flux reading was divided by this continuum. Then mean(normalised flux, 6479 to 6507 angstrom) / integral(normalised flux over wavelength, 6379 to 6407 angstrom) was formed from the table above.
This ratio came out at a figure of 0.0357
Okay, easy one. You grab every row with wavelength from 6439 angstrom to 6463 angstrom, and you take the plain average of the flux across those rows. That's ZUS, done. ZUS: 0.94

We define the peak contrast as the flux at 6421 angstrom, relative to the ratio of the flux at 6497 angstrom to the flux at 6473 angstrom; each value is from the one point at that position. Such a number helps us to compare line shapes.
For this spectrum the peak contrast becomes 0.91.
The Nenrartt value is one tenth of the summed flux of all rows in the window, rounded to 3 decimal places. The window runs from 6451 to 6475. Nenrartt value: 0.563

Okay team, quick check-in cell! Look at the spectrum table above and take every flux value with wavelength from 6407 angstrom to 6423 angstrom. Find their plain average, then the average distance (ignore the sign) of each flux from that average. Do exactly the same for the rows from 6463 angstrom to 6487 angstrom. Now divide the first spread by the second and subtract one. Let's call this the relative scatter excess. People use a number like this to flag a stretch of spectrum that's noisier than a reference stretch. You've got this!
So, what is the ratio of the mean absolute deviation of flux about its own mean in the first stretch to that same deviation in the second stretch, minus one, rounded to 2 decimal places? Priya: 1.11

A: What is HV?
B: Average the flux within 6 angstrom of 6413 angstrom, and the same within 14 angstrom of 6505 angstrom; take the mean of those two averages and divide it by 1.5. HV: 0.604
